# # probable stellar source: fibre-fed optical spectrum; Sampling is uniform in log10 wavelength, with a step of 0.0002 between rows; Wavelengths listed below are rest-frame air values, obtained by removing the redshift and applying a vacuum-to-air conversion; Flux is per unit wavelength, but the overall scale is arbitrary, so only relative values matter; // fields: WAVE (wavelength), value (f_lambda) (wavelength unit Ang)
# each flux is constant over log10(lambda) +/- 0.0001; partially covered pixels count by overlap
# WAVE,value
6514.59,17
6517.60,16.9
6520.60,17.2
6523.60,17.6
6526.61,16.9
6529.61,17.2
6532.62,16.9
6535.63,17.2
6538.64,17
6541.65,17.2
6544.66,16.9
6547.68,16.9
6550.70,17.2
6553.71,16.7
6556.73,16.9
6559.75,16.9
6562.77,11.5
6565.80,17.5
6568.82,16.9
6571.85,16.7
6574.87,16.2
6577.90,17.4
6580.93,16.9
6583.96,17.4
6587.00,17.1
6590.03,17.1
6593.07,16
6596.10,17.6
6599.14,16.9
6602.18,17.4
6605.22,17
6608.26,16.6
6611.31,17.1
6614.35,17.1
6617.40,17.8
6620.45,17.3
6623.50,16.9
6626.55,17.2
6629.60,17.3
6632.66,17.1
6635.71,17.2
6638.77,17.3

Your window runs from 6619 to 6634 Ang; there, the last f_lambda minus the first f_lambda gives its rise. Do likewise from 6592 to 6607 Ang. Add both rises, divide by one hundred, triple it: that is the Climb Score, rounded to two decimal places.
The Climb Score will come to 0.02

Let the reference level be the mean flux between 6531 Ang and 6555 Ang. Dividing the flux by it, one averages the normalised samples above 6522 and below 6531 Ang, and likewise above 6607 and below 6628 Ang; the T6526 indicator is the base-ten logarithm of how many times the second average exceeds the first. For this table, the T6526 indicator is -0.002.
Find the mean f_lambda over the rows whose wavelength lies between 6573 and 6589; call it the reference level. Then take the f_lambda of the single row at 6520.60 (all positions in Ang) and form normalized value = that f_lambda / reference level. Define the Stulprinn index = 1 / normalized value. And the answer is 0.99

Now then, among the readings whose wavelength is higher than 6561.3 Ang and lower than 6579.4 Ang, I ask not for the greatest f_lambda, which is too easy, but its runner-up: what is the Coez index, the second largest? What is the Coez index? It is 17.4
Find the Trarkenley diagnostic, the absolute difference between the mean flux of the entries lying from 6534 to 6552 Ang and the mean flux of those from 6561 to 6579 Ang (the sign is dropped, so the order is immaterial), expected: 1.0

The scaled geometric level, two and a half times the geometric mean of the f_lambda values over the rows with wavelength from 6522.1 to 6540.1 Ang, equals 42.8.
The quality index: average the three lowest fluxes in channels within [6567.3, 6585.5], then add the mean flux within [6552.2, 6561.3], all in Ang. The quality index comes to 33.4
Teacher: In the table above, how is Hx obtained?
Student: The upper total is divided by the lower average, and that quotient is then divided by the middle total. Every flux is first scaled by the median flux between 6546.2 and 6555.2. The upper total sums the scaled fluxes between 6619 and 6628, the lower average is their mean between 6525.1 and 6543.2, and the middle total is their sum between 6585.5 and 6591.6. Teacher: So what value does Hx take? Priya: 1.49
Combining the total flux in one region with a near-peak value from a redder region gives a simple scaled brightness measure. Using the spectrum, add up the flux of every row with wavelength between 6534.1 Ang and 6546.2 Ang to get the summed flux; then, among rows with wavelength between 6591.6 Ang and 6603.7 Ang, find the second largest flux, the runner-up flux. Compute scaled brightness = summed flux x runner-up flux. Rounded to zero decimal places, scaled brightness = 1188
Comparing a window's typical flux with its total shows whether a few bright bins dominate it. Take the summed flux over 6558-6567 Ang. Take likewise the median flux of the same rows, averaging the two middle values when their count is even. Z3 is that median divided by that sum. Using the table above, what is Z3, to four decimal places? 0.3682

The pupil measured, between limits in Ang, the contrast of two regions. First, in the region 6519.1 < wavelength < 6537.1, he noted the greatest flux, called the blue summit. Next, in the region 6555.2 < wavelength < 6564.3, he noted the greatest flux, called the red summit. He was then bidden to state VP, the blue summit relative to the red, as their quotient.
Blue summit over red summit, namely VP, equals 1.04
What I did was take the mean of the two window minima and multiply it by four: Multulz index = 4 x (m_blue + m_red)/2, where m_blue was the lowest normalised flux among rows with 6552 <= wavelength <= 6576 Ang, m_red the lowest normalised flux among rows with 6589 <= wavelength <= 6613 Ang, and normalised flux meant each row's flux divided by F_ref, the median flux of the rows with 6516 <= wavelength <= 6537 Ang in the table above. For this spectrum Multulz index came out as 3.2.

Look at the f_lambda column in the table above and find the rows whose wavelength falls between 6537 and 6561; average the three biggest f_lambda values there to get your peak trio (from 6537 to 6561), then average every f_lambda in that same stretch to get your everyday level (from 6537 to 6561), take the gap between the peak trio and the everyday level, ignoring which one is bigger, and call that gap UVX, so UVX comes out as 0.17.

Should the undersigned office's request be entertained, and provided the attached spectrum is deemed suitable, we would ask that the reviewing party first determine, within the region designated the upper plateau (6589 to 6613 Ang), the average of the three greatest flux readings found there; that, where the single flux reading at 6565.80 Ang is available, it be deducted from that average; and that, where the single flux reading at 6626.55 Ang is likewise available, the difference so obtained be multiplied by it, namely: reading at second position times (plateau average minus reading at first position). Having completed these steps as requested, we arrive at -2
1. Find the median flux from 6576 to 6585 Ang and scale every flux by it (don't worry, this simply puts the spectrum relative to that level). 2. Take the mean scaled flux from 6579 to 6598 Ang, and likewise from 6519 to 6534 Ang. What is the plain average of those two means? 0.982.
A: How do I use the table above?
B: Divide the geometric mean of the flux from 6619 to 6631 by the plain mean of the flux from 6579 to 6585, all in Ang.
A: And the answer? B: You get 1.00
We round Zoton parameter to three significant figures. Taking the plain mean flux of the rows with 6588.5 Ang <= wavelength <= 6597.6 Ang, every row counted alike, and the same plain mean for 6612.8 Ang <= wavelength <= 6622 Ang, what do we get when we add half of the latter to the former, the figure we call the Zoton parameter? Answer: 25.6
